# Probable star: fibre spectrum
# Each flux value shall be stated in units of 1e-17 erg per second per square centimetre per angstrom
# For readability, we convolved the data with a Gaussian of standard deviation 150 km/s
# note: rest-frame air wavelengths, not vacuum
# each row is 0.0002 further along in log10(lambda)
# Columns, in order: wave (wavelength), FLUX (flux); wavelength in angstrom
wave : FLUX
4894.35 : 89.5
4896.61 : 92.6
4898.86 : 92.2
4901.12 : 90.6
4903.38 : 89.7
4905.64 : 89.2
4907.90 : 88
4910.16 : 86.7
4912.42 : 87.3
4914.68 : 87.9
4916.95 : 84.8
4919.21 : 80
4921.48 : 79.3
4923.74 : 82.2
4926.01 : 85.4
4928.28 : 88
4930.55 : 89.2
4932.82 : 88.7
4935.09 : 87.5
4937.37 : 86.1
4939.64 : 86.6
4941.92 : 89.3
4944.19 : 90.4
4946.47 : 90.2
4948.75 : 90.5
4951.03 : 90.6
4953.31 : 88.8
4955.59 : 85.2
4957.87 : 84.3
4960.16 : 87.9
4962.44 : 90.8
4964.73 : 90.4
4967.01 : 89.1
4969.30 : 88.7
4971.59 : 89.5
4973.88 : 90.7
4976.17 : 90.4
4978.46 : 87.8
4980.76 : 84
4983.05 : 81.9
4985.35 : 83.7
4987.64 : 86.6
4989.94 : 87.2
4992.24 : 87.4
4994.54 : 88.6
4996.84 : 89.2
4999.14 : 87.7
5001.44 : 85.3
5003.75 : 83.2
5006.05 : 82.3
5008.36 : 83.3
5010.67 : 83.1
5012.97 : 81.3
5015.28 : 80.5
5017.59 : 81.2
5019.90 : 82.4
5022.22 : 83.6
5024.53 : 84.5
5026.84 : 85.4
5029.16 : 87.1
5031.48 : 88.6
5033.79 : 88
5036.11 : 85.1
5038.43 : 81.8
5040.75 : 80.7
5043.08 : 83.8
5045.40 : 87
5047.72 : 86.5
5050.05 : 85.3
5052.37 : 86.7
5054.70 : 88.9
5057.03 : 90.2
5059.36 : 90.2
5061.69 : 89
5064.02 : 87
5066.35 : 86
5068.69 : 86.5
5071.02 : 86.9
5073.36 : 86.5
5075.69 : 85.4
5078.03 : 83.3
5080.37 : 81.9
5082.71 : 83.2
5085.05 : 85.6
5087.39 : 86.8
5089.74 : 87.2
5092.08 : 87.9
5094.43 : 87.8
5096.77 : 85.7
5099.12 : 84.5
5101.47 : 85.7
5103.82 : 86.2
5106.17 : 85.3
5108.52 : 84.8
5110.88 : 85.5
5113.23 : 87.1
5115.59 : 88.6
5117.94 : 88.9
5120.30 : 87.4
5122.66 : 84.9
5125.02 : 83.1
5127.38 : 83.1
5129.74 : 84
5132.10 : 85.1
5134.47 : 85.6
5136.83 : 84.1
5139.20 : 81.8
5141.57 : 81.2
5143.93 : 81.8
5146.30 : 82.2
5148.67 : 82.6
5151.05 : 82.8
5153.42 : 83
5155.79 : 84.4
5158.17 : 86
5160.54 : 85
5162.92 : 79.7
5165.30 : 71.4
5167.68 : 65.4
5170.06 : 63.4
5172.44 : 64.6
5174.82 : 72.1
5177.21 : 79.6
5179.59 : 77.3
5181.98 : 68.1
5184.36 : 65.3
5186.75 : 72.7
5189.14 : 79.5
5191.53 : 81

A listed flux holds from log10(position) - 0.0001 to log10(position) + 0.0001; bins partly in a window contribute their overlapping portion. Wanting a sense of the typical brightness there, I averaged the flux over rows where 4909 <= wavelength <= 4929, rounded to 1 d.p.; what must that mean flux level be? 84.6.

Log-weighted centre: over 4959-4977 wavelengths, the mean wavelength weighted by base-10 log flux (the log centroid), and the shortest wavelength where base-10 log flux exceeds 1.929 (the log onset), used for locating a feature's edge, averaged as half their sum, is 4964.2 angstrom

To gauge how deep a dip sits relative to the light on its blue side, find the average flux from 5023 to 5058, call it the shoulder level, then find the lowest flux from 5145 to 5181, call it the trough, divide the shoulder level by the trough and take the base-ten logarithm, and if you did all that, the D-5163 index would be 0.132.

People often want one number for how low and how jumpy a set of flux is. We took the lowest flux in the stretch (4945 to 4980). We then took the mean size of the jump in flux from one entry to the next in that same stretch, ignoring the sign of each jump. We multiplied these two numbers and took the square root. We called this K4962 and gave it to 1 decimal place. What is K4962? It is 11.0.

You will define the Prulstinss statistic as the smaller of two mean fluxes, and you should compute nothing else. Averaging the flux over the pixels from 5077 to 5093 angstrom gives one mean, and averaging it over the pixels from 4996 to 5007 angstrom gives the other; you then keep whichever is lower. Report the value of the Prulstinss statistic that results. 85.1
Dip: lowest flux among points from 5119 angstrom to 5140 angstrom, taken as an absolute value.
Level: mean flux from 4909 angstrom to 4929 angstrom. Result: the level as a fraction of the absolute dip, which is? 1.03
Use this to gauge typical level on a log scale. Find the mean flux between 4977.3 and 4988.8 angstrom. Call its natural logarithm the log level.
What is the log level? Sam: 4.44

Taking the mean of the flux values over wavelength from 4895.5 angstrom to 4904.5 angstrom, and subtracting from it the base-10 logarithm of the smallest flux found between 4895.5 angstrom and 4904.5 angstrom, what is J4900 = 89.3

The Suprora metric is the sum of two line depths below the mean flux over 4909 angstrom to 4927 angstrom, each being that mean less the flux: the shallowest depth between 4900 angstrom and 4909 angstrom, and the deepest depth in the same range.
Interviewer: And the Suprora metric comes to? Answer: -10.2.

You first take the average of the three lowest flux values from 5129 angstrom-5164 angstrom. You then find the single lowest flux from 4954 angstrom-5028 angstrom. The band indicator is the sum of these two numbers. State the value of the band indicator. 161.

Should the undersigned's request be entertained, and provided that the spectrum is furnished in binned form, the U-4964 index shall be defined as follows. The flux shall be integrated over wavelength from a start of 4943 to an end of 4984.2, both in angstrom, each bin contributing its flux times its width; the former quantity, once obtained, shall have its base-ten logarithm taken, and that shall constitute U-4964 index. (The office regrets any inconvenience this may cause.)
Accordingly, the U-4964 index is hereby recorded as 3.6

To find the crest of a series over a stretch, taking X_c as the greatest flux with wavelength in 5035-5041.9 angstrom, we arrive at 85.1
